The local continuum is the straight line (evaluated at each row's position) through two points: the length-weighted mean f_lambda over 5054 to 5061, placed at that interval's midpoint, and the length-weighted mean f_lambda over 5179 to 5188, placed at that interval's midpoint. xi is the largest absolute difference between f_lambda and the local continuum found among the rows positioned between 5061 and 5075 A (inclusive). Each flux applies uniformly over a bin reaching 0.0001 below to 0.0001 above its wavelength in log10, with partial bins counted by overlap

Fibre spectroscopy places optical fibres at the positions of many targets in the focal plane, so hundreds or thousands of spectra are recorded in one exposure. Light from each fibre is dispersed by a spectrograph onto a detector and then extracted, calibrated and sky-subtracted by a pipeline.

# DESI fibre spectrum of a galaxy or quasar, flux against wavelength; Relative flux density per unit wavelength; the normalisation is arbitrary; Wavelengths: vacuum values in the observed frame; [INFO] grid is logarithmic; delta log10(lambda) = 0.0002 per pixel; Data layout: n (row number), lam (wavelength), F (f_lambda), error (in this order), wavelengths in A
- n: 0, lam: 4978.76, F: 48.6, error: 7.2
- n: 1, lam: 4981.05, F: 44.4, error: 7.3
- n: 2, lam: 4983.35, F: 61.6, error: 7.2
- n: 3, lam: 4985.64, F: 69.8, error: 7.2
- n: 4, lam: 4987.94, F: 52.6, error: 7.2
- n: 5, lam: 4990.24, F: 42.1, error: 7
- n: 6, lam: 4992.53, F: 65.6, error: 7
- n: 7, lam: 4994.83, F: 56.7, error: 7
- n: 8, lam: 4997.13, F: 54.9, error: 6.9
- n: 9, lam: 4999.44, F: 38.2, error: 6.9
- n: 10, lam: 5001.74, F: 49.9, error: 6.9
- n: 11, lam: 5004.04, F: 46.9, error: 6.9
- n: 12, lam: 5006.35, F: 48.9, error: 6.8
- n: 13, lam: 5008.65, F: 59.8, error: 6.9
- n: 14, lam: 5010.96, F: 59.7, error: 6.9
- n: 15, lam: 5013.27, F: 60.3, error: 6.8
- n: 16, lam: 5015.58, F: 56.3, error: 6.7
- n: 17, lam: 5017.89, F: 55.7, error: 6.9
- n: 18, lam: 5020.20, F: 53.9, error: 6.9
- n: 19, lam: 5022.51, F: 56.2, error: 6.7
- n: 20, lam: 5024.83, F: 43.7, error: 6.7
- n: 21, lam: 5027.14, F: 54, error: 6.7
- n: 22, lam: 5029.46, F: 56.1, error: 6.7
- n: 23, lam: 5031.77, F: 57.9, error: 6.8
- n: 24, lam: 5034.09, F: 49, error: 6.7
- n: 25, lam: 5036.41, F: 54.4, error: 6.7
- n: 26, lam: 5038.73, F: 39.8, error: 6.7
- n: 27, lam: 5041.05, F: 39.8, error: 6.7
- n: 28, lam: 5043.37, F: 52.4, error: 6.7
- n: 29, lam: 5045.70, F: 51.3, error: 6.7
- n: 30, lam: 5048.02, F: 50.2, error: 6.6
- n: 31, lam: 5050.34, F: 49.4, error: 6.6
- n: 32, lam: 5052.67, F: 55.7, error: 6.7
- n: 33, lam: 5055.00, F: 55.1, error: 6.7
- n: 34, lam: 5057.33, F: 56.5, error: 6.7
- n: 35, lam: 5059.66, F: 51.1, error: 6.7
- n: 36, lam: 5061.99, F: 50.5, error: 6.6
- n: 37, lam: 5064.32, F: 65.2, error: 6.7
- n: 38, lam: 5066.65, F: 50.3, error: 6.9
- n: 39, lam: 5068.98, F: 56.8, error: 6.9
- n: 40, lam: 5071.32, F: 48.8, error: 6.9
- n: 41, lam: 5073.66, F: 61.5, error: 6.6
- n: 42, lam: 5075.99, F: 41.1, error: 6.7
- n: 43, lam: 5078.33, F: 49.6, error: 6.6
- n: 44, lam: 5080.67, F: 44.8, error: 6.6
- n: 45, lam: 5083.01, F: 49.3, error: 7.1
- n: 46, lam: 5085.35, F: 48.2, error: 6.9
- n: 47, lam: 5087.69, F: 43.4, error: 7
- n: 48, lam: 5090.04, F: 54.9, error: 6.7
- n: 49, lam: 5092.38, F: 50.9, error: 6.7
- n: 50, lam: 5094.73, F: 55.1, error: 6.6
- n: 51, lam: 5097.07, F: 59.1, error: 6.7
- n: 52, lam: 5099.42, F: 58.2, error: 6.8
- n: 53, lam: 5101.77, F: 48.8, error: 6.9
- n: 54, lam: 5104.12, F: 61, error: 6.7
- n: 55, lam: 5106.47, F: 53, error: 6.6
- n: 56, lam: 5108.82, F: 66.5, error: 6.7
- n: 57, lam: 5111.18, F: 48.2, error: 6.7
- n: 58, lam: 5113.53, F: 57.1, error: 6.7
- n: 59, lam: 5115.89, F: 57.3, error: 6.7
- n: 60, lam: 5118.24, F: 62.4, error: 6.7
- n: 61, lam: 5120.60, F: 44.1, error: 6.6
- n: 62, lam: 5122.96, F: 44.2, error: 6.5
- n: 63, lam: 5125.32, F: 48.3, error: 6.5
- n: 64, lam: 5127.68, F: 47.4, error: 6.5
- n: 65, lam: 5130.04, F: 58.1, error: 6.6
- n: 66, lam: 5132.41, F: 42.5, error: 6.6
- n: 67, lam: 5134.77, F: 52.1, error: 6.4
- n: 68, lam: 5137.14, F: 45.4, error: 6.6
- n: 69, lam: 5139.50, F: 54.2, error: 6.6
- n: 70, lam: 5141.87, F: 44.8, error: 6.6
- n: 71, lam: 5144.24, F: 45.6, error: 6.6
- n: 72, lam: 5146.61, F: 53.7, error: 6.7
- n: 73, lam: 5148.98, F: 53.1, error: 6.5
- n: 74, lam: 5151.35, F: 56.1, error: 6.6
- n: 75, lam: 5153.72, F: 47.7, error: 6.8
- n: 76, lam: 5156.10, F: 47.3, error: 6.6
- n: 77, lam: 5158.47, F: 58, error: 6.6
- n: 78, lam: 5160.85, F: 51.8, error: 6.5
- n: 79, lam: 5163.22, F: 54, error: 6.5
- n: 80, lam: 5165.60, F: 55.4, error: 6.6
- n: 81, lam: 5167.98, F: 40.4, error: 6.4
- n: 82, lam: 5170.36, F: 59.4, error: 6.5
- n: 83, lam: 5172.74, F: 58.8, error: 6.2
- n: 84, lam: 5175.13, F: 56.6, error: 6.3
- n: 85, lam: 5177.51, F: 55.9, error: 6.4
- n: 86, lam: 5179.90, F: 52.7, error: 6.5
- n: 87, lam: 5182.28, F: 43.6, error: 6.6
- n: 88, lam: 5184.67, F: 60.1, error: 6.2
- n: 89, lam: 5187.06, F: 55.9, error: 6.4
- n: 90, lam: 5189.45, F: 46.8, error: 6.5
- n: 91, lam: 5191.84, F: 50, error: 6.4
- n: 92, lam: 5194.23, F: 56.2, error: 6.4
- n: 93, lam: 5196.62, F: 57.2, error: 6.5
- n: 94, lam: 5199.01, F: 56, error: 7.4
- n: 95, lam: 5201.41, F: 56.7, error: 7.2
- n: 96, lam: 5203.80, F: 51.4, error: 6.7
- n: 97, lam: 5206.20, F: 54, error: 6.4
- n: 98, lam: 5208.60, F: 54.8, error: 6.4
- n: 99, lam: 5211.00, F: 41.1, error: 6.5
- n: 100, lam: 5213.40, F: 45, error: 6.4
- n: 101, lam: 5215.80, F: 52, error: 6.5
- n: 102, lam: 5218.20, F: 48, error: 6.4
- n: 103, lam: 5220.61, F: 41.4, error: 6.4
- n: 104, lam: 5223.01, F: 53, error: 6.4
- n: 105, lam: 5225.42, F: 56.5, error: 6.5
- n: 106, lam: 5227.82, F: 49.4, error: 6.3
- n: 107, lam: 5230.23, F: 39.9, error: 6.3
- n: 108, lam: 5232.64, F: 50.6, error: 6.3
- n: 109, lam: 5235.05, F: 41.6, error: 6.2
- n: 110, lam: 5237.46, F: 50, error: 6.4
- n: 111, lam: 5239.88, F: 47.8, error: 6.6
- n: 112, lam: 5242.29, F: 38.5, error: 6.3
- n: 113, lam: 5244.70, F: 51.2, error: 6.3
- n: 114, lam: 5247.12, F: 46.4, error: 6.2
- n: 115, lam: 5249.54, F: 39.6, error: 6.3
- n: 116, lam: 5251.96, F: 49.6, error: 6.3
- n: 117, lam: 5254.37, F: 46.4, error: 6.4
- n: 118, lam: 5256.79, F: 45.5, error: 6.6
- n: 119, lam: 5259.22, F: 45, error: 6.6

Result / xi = 11.2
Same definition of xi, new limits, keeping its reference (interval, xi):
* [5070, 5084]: 12.8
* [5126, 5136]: 11.0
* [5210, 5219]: 11.7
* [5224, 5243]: 14.0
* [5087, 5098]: 10.4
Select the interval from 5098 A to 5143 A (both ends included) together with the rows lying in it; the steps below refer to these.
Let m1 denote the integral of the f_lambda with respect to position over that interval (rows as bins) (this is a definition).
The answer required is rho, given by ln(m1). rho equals 7.76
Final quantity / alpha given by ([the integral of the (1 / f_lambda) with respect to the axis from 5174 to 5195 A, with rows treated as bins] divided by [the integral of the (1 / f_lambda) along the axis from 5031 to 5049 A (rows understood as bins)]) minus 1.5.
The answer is -0.43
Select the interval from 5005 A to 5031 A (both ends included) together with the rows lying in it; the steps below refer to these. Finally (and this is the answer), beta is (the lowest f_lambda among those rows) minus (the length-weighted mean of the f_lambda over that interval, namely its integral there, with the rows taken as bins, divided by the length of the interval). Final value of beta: -11.2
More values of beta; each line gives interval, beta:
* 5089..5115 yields -7.5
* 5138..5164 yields -6.6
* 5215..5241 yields -8.2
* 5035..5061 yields -10.7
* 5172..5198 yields -10.3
